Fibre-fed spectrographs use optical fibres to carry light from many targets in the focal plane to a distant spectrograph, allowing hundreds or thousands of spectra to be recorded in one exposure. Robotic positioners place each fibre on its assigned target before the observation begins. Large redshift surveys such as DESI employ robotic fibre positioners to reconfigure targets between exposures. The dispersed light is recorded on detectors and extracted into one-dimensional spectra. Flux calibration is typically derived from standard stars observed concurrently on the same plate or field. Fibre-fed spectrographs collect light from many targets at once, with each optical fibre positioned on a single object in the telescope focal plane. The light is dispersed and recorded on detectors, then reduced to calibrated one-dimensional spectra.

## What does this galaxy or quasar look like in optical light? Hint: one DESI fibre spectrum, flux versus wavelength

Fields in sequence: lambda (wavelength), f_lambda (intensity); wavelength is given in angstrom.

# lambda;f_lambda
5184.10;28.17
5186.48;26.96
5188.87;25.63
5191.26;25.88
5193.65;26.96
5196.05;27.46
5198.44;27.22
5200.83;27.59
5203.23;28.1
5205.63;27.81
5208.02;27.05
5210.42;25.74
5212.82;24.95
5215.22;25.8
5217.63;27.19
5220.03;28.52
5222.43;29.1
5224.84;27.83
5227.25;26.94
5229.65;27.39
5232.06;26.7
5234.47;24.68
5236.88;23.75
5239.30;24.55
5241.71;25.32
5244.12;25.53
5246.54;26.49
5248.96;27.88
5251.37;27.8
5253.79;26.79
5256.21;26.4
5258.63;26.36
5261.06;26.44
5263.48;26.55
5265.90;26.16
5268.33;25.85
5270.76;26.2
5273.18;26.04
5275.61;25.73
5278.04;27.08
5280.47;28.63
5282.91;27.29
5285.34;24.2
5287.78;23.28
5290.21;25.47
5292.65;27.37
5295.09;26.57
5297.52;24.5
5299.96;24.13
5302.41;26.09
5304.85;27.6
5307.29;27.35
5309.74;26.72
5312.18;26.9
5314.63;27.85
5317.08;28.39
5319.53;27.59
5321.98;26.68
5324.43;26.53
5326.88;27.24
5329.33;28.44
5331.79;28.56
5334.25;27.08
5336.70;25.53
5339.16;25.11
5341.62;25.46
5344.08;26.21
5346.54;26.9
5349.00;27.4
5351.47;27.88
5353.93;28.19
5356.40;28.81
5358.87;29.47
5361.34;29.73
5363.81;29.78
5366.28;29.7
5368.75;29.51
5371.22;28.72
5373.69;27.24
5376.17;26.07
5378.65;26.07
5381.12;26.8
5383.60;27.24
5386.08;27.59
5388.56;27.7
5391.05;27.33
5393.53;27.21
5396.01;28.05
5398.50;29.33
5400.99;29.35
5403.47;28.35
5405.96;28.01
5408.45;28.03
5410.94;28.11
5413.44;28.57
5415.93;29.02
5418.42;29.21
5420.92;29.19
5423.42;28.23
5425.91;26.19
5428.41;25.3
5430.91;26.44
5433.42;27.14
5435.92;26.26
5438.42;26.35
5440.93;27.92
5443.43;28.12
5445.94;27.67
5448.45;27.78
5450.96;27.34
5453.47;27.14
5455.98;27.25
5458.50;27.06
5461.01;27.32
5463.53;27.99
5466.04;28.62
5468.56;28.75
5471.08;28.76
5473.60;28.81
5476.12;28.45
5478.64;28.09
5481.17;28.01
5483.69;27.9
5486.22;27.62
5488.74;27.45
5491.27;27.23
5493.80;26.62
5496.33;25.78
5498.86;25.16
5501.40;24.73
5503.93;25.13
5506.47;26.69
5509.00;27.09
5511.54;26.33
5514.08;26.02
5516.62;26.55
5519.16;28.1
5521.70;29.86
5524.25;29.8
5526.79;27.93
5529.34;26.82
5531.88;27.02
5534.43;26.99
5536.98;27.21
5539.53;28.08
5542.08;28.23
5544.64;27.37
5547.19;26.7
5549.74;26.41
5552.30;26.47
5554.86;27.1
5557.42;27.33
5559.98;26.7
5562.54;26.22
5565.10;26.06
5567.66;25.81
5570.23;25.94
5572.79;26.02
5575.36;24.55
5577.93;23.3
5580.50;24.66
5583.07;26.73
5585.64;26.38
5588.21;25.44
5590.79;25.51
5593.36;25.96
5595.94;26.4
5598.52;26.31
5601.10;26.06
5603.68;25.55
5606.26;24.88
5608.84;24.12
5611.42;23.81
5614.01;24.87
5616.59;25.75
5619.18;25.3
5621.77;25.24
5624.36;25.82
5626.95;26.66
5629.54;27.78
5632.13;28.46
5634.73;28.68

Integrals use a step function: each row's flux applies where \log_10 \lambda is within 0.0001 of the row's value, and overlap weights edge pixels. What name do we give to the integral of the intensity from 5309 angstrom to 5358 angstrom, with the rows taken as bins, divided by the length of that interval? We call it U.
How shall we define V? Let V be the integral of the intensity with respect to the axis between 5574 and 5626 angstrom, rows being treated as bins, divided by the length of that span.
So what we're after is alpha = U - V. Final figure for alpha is 1.9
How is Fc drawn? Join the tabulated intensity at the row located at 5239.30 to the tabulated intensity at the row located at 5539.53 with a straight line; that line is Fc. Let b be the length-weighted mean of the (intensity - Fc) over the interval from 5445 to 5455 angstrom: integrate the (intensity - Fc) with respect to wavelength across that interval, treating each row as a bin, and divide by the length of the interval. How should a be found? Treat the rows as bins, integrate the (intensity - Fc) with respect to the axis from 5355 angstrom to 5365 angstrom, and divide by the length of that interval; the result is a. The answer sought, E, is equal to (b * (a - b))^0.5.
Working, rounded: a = 3.5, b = 0.44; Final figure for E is 1.2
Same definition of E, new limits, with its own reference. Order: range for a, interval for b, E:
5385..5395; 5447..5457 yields 0.5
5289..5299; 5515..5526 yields 0.3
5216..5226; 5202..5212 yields 1.5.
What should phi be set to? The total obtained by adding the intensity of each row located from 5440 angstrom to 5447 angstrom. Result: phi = 84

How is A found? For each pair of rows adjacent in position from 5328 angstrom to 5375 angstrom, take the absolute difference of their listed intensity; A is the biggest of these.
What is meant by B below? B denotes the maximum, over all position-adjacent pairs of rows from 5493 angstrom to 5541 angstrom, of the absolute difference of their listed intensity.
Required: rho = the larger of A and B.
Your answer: 1.9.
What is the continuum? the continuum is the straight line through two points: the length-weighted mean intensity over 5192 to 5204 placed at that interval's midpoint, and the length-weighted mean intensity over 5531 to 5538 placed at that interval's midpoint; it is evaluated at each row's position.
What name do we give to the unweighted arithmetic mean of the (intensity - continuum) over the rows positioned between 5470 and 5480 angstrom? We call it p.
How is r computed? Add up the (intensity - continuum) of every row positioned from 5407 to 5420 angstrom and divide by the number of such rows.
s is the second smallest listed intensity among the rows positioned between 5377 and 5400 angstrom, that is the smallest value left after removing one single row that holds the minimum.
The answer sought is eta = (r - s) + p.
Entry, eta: -24.0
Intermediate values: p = 1.4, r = 1.4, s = 26.8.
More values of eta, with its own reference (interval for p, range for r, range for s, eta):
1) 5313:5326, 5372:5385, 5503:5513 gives -26.7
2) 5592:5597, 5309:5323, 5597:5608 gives -26.3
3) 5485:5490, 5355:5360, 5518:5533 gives -24.7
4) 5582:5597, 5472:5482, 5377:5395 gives -26.5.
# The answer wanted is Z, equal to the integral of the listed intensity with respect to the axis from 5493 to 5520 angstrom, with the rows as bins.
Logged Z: 706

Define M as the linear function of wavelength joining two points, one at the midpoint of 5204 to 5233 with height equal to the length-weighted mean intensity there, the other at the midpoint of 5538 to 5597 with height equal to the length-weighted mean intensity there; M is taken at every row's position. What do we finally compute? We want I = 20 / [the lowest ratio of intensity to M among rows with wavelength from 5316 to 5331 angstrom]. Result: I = 20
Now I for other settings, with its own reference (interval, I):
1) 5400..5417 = 19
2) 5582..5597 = 21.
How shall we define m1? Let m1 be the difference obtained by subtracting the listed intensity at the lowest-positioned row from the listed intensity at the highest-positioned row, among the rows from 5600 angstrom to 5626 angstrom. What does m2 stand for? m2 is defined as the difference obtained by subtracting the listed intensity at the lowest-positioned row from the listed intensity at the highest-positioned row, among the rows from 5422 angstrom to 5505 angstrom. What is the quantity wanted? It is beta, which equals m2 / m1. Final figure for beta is 13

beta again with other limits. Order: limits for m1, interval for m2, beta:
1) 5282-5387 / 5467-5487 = -4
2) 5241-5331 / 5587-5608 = 0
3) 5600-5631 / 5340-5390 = 1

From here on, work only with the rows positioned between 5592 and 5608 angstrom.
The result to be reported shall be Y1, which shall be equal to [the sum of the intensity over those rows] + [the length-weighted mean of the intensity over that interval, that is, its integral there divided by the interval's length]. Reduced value 181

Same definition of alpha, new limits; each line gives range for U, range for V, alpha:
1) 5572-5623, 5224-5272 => -0.9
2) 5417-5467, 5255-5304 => 1.4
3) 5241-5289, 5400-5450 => -1.4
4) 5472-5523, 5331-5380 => -0.6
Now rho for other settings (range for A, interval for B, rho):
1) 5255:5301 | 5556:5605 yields 3.1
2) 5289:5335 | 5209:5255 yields 2.1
